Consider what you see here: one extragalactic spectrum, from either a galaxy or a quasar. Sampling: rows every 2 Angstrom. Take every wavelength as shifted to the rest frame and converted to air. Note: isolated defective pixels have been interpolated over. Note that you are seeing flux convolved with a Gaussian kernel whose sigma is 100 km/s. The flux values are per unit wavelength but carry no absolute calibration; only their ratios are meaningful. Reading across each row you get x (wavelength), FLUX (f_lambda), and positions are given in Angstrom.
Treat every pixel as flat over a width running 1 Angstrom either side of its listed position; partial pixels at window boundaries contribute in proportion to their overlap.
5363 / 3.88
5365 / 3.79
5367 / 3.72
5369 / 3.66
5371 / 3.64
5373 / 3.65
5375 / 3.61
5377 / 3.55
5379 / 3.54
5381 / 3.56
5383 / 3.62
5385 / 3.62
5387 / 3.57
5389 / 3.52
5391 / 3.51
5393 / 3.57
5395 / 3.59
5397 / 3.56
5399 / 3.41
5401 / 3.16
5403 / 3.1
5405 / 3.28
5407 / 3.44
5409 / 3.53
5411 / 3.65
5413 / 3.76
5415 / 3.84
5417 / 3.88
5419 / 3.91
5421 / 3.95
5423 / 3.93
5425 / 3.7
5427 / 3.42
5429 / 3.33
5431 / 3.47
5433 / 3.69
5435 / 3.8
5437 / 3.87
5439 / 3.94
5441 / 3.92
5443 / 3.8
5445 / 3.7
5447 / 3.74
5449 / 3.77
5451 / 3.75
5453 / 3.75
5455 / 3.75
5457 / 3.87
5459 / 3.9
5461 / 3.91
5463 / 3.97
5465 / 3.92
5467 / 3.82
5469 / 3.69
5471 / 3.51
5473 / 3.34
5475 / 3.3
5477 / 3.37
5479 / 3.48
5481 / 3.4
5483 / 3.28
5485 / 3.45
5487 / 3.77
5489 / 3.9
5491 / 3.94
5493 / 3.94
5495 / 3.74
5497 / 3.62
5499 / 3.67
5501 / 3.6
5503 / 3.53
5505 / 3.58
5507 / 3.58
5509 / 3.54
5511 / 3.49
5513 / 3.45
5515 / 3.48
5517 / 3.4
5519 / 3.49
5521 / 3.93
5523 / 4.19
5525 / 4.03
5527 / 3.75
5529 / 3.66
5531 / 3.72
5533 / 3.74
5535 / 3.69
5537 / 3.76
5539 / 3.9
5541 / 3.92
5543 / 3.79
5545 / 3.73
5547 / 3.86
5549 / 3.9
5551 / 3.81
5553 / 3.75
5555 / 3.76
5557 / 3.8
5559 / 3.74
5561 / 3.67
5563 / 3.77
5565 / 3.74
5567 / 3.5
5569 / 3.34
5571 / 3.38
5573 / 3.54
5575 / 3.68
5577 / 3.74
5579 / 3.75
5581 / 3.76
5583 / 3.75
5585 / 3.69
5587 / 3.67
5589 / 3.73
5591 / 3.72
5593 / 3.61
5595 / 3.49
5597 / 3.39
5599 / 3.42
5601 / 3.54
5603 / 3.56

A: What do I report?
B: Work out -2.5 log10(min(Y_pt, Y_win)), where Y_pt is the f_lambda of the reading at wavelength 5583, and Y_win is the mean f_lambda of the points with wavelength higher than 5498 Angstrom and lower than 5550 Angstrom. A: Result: -1.42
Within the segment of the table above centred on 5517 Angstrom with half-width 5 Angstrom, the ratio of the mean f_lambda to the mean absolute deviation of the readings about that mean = 23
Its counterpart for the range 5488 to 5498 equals 32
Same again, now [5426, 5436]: 22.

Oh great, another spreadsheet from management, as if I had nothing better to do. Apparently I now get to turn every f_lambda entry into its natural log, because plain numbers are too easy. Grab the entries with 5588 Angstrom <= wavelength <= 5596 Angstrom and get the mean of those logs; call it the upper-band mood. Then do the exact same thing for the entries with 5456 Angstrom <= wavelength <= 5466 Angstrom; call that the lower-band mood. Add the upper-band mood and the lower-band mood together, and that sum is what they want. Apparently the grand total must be 2.66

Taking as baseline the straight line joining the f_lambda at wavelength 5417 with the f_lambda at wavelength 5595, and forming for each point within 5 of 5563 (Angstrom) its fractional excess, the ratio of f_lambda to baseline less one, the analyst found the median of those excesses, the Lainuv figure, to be 0.048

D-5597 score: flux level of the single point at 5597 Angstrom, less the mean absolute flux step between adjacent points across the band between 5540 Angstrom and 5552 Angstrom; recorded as 3.3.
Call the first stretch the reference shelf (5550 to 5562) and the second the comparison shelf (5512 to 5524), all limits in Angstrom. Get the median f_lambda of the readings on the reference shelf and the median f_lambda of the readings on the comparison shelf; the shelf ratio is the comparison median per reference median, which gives 0.93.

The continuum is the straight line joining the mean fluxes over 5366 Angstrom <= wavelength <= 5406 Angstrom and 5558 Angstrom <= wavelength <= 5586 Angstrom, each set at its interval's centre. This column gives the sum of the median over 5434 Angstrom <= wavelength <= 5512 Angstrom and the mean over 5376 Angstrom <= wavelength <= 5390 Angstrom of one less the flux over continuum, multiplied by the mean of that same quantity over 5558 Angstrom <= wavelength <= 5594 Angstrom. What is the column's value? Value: 0.0001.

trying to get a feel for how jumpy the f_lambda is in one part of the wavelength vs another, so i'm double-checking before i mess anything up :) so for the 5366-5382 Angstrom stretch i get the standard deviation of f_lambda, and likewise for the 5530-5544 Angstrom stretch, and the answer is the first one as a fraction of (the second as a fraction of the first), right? 0.04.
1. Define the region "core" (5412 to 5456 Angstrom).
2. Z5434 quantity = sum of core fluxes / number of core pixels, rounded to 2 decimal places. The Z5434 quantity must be 3.76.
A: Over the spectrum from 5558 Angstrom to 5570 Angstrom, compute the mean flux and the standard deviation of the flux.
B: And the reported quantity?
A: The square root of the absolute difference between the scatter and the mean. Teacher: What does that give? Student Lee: 1.86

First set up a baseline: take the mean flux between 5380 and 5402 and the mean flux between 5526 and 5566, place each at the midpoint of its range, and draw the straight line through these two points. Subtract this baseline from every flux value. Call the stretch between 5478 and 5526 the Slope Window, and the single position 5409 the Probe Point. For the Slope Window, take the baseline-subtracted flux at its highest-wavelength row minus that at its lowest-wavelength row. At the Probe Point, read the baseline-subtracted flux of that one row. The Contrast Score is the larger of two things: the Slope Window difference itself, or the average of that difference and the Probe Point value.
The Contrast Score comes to 0.5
